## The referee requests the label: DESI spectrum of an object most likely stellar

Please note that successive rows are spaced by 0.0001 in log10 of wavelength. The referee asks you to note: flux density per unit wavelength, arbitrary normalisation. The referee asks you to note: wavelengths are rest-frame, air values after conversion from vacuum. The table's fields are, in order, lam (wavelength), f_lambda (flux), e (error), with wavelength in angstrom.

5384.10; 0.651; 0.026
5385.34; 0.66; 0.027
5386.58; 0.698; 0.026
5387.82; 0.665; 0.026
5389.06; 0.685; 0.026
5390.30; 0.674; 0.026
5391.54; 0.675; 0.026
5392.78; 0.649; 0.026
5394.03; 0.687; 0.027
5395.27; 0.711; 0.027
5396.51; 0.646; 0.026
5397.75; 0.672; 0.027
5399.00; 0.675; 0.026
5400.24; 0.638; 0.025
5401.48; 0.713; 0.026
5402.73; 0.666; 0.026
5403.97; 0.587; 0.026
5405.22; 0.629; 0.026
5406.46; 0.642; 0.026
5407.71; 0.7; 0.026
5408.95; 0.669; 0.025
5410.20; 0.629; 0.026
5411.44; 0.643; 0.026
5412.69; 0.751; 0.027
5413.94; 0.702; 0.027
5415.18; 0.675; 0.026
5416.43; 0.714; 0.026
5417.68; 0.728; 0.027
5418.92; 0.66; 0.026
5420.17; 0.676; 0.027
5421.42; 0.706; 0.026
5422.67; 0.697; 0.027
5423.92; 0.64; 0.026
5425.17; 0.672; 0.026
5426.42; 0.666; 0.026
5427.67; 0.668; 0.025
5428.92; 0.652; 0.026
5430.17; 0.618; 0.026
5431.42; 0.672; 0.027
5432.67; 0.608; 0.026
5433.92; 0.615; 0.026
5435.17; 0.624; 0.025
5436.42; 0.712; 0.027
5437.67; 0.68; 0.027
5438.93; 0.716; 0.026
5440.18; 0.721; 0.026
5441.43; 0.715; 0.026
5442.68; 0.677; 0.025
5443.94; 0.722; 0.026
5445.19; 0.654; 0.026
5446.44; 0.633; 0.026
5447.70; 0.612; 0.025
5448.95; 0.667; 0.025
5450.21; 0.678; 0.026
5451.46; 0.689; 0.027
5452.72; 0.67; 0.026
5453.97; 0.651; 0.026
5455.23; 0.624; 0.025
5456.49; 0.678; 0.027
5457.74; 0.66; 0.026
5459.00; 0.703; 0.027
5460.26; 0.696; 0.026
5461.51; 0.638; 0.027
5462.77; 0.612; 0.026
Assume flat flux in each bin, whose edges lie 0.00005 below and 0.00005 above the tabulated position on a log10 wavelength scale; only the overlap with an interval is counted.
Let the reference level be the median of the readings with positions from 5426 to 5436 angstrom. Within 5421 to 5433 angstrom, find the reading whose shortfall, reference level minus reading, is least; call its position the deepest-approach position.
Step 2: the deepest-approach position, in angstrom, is 5421.42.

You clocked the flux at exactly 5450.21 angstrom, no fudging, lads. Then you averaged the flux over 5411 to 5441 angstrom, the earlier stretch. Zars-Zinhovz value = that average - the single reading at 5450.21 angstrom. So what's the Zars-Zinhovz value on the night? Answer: 0.00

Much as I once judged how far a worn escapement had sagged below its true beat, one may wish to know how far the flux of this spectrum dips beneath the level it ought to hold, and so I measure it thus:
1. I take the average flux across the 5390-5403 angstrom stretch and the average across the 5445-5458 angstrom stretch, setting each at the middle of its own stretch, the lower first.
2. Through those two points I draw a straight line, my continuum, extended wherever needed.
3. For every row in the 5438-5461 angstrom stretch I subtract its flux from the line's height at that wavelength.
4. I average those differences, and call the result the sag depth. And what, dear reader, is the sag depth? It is -0.019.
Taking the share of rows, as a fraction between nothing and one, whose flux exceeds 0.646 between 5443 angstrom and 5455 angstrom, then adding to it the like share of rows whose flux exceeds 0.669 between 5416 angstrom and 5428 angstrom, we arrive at 1.38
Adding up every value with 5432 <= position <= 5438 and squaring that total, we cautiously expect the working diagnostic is 10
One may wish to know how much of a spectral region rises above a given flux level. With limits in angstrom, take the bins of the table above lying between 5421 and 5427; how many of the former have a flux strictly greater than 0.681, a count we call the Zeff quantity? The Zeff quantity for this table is 2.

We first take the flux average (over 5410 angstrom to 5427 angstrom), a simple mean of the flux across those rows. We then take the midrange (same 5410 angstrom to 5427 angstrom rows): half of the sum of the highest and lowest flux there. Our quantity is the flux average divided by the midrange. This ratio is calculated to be 0.99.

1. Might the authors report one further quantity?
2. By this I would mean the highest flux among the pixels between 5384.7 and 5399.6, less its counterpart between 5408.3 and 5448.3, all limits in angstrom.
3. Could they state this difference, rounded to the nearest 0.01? -0.04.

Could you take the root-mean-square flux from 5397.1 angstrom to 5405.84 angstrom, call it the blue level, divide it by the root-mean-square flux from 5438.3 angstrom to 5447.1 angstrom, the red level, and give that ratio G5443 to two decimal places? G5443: 0.95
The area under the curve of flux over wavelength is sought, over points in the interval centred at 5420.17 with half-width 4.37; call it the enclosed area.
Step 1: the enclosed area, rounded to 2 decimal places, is 6.02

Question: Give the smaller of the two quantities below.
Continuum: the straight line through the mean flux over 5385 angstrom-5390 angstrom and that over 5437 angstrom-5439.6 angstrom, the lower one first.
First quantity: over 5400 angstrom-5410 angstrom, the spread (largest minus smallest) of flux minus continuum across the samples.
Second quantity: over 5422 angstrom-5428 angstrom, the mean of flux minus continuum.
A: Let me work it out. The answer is -0.024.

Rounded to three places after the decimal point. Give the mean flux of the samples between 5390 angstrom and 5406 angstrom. 0.663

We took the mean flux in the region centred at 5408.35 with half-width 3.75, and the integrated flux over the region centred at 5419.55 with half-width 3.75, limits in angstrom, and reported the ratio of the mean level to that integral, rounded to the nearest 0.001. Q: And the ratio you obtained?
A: 0.125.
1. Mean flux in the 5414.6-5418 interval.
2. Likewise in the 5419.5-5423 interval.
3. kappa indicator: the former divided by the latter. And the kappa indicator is 1.02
